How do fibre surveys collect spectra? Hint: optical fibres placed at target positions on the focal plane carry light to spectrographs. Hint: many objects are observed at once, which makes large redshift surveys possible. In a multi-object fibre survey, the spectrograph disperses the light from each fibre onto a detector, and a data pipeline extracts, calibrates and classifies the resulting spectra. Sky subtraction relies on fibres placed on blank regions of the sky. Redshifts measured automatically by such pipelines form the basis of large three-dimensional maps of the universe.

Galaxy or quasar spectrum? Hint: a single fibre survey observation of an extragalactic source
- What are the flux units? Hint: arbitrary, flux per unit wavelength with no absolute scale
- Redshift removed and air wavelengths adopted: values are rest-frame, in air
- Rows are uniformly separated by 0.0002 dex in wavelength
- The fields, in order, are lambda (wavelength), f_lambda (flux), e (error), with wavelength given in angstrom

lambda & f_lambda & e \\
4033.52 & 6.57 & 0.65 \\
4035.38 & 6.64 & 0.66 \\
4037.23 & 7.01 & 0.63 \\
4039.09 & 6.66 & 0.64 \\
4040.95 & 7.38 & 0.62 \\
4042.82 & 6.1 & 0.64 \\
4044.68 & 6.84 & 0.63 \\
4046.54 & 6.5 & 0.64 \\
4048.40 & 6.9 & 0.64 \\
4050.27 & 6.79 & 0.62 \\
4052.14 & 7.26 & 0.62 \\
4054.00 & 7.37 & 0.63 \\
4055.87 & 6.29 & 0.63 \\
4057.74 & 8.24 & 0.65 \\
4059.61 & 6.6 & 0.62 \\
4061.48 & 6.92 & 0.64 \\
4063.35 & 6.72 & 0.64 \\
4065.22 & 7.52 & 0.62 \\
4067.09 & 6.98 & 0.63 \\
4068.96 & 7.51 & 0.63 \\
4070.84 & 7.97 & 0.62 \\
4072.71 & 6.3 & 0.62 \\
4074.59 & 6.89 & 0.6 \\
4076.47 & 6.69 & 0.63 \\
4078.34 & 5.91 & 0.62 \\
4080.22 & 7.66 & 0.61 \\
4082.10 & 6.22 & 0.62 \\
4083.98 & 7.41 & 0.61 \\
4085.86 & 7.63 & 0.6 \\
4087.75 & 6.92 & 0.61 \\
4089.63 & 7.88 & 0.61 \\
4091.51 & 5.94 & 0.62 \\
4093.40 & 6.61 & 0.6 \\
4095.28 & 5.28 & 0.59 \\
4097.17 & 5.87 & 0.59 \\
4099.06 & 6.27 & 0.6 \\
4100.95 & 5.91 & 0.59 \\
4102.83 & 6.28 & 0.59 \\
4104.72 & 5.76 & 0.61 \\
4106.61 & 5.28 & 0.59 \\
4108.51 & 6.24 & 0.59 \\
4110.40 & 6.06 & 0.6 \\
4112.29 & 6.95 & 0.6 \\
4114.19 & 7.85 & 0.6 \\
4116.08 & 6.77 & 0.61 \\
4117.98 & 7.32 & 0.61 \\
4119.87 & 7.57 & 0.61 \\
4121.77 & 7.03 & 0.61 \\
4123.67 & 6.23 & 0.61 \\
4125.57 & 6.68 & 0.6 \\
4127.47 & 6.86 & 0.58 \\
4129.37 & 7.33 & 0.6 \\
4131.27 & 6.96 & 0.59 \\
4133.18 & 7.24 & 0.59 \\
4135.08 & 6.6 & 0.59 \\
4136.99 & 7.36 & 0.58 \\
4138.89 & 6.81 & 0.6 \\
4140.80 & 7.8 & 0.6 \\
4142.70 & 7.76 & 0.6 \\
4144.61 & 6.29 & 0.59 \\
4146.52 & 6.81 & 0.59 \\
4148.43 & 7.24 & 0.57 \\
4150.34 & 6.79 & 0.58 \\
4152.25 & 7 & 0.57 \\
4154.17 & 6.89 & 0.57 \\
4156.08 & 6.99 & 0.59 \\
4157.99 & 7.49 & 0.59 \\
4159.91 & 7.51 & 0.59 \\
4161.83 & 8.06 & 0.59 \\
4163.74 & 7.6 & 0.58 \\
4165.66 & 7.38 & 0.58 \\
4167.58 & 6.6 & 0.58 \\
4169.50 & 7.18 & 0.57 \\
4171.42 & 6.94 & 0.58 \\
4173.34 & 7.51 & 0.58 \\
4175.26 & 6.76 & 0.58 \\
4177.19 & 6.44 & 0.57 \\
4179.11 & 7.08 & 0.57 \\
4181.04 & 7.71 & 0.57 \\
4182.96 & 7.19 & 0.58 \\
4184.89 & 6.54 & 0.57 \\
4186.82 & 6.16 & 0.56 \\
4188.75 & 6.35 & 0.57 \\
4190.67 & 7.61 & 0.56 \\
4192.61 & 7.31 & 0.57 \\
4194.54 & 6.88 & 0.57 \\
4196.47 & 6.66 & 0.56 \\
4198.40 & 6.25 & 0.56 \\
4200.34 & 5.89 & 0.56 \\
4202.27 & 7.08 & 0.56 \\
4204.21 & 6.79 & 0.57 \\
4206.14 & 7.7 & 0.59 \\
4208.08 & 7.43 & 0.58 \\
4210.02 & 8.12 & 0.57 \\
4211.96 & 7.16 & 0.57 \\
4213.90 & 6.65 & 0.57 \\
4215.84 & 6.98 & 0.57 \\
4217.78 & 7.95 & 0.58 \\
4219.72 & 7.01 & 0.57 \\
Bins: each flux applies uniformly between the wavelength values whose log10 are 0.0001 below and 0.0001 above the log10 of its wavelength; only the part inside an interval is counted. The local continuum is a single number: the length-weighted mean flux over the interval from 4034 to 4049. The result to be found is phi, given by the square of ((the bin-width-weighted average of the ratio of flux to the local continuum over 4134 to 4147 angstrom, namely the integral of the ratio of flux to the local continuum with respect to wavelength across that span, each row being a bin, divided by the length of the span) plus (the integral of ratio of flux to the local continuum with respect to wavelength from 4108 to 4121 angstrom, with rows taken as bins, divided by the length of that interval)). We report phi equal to 4.35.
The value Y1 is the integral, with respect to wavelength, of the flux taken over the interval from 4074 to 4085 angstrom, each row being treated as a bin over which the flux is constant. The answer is 74.8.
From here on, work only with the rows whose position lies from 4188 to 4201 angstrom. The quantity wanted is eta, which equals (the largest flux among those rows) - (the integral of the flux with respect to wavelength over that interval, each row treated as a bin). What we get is -80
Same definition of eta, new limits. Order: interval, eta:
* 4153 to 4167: -95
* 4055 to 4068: -83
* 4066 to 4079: -82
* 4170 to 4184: -92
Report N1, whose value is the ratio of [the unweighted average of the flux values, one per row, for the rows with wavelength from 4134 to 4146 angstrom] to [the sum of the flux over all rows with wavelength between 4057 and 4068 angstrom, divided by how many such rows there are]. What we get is 0.99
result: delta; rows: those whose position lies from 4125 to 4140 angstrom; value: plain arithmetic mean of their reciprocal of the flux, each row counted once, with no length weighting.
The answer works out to 0.143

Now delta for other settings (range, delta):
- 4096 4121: 0.156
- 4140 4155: 0.142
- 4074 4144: 0.150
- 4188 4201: 0.150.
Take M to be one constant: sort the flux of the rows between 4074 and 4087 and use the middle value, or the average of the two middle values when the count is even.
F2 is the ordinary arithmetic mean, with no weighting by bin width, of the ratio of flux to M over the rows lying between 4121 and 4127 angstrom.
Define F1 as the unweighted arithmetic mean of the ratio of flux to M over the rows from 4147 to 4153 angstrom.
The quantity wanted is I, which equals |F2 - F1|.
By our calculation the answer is 0.053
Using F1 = 1.02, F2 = 0.965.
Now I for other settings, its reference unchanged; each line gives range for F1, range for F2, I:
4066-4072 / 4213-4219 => 0.043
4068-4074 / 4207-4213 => 0.045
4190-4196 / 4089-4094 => 0.066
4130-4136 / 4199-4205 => 0.050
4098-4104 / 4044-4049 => 0.086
